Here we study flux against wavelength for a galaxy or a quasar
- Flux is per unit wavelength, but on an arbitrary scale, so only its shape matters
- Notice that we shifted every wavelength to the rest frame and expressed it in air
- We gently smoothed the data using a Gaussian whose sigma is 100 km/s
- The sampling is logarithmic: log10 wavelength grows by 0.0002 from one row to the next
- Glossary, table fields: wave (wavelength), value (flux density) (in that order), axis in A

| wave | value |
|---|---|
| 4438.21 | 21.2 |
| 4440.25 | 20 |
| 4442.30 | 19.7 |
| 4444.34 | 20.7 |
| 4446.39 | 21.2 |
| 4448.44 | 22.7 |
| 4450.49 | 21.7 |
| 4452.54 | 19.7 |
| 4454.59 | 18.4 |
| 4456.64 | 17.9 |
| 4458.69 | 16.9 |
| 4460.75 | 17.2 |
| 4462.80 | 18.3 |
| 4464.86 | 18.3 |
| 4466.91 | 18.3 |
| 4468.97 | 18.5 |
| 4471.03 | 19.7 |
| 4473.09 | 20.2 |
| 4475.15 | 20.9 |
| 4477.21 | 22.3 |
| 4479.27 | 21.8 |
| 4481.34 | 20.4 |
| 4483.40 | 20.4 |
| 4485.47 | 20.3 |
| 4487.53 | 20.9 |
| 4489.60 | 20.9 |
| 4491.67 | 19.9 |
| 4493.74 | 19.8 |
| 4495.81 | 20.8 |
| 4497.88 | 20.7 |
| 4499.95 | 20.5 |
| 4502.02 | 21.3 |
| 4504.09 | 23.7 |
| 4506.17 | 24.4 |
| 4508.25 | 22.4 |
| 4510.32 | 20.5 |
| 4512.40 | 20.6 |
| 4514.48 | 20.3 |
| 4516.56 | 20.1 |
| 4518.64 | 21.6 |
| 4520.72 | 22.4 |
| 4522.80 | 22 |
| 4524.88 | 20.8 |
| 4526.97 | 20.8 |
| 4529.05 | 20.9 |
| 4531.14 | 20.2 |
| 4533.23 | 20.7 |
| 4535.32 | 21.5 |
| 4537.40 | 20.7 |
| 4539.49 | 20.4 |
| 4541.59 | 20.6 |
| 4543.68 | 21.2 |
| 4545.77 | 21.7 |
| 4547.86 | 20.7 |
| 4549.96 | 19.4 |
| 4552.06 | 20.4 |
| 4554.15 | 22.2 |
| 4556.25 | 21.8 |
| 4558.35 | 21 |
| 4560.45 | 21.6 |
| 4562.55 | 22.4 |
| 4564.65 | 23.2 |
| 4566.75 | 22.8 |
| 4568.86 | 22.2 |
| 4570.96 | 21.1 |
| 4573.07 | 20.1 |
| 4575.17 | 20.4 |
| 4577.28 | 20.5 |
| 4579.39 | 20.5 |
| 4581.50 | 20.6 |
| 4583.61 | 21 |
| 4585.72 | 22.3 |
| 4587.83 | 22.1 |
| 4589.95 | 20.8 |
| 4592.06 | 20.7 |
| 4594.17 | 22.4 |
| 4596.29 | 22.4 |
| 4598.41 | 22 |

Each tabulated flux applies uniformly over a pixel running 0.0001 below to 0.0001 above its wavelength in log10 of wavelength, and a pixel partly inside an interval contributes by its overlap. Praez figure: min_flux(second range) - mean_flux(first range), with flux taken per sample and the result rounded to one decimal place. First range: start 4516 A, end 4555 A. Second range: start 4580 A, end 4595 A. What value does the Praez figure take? -0.4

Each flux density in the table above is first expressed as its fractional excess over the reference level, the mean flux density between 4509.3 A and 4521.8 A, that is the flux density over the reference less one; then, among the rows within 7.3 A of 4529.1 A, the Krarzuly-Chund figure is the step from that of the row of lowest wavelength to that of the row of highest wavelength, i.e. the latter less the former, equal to -0.02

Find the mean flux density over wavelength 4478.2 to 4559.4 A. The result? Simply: 21.0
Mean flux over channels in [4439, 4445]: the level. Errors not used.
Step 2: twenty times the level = 403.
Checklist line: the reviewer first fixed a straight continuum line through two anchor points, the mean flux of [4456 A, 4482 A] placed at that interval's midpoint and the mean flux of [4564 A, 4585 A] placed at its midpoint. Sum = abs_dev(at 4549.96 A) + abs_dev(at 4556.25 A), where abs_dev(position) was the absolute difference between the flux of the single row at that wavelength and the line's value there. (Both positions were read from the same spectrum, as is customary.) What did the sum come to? 2.3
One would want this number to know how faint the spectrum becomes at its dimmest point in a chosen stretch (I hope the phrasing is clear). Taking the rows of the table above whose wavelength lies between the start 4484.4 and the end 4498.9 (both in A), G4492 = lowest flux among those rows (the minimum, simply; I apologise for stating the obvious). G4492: 19.8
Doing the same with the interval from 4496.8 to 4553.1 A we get 19.4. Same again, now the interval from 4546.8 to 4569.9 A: 19.4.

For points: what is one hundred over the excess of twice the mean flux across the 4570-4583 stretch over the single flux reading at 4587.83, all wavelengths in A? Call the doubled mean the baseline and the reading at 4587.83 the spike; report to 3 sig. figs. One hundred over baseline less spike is 5.27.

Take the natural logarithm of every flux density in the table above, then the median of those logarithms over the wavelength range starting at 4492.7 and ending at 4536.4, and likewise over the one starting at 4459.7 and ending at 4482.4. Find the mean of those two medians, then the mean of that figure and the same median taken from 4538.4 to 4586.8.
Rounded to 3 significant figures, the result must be 3.03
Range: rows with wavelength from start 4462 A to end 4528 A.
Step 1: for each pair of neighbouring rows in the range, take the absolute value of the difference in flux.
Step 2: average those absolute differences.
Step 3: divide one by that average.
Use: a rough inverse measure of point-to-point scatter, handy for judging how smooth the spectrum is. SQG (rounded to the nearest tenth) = 1.5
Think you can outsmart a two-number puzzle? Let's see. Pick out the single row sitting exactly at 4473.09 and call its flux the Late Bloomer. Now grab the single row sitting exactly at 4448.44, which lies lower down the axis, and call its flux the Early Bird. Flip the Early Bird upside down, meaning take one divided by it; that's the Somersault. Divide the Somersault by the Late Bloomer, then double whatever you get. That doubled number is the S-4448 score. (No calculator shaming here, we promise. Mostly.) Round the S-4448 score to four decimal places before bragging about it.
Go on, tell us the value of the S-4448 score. 0.0044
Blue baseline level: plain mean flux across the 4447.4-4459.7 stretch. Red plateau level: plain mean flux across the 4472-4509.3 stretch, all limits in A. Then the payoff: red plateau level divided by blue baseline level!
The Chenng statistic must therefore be 1.08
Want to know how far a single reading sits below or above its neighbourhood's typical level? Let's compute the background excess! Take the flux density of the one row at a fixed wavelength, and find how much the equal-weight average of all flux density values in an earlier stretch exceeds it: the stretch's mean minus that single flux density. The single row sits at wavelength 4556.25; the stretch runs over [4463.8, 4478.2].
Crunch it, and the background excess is -2.1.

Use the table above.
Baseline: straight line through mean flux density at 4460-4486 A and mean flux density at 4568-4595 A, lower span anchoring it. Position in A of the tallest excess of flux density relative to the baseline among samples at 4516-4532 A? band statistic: 4520.72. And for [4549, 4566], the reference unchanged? 4564.65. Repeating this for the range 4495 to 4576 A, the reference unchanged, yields 4506.17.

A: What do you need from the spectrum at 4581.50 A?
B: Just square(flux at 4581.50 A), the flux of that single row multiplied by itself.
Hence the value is 424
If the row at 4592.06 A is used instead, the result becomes 428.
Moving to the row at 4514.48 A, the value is 412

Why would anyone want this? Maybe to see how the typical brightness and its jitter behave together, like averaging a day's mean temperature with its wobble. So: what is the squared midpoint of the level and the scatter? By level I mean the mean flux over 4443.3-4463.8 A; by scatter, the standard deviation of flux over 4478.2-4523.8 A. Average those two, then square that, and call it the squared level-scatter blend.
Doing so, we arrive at 107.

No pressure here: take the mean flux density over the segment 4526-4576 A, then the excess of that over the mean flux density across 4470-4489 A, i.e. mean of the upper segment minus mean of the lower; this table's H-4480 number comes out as 0.40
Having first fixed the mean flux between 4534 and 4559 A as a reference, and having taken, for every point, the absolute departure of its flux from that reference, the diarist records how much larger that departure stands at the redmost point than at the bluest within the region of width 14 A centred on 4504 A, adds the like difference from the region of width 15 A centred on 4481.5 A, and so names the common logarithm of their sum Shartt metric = -0.70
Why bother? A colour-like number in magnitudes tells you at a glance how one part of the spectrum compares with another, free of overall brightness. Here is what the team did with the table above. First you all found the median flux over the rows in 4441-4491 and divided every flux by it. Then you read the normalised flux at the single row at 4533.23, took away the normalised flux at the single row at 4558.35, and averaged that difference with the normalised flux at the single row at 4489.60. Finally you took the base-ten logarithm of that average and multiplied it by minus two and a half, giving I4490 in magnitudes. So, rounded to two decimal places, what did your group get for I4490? 0.73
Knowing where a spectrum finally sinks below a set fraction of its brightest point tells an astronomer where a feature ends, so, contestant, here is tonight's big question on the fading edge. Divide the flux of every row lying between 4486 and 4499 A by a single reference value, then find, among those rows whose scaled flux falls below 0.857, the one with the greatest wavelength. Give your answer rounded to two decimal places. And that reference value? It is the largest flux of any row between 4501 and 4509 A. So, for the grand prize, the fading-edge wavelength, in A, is 4497.88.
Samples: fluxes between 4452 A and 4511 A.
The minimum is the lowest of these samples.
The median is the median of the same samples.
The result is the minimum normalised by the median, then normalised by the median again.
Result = 0.041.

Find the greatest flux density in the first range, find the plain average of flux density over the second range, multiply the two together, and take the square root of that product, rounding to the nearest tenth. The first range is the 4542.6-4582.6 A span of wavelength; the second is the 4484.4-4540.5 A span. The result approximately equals 22.1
